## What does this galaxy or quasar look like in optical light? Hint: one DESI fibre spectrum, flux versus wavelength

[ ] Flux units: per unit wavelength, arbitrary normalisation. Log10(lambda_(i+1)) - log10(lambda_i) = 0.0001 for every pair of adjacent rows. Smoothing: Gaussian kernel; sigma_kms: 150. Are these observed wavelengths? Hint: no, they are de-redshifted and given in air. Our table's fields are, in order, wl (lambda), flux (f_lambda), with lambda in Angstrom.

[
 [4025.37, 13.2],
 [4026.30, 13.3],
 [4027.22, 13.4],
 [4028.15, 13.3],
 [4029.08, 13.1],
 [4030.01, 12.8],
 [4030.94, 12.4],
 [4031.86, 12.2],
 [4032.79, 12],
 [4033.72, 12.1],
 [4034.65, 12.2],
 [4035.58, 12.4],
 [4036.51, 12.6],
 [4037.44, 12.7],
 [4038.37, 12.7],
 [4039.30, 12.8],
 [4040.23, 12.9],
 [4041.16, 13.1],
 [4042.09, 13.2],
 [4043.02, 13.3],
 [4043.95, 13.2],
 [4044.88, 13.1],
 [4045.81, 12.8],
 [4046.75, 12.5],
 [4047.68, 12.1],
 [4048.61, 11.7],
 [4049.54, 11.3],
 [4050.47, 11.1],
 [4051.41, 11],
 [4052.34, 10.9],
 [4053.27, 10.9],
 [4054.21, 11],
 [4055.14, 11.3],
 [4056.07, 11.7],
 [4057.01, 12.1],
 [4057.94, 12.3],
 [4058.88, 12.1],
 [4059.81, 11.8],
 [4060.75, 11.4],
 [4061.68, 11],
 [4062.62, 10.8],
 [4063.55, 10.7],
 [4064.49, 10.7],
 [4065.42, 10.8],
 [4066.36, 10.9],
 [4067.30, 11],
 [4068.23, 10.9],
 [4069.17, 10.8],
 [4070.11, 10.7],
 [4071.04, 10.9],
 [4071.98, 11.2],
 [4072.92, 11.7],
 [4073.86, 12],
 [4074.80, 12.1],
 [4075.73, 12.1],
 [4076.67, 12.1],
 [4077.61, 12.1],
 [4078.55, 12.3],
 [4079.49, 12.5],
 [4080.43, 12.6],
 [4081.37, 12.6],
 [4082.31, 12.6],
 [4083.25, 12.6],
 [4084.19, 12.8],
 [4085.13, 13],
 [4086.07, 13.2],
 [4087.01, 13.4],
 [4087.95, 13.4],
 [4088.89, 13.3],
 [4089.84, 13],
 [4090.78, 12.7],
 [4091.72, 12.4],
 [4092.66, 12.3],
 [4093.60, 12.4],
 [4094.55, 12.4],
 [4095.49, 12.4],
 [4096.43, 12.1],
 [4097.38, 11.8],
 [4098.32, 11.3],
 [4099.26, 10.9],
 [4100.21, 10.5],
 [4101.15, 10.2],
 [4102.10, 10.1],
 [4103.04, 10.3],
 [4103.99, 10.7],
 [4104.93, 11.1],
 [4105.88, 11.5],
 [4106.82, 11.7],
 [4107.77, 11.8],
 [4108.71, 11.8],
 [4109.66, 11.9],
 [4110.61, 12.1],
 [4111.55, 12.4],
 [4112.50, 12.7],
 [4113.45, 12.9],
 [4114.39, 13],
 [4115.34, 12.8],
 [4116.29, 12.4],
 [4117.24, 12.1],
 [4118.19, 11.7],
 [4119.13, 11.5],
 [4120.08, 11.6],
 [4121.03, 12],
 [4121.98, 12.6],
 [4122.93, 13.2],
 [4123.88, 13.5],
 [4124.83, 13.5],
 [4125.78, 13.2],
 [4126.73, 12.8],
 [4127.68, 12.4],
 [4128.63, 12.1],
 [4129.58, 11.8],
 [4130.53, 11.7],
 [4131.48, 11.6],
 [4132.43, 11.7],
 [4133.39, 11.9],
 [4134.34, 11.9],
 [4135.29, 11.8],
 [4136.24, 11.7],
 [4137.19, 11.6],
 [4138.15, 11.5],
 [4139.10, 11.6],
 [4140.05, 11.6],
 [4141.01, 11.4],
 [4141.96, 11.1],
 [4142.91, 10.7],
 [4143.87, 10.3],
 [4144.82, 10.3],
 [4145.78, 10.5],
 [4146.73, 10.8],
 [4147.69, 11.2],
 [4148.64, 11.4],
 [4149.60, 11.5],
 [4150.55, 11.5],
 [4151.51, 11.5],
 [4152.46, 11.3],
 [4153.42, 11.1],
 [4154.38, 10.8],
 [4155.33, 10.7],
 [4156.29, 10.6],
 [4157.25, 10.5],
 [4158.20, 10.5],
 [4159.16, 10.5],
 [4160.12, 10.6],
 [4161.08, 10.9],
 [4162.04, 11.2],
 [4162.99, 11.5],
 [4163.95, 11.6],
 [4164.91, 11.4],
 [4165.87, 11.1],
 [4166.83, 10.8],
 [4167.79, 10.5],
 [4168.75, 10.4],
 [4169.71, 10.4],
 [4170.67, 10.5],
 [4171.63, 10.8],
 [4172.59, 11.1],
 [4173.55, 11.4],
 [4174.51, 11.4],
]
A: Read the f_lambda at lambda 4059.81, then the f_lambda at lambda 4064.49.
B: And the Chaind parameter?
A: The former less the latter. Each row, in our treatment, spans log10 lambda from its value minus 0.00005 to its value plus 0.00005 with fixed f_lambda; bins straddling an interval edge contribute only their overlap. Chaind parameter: 1.1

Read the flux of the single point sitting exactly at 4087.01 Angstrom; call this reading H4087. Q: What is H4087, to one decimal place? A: 13.4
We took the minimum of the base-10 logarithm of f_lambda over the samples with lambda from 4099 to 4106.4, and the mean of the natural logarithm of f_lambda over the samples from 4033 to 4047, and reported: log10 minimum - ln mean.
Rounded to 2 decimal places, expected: -1.54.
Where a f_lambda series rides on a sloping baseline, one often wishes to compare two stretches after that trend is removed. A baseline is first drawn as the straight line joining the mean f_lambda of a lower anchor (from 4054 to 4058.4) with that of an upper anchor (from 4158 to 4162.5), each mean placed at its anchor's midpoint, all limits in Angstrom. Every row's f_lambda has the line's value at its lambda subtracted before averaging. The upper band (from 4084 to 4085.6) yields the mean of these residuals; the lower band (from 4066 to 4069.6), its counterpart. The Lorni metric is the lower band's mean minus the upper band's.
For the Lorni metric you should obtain -2.2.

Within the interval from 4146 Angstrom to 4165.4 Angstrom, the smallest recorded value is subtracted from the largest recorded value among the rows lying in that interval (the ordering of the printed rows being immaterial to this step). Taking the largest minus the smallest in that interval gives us 1.1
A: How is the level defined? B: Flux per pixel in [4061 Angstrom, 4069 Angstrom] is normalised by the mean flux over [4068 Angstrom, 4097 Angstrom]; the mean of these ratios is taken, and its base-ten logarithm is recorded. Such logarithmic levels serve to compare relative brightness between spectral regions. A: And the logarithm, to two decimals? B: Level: -0.05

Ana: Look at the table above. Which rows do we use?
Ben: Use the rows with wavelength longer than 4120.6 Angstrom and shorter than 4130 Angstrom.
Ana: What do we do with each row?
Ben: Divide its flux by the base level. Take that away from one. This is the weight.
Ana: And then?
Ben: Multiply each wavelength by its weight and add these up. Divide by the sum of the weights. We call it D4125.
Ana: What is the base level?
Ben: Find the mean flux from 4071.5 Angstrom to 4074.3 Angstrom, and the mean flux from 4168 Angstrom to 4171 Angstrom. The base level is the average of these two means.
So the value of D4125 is 4125.0 Angstrom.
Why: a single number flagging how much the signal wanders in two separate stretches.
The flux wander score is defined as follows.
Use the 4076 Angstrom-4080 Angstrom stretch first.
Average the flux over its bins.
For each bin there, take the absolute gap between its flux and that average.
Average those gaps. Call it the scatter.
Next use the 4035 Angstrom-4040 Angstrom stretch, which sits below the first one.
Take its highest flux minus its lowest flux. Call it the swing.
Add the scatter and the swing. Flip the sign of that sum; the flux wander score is -0.55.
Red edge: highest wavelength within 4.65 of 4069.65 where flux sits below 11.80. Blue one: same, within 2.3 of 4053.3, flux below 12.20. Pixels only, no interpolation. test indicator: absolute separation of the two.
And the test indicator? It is 17.8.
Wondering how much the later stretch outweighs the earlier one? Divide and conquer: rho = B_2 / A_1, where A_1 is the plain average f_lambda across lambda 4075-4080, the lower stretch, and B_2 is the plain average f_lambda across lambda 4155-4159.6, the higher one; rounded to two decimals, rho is 0.86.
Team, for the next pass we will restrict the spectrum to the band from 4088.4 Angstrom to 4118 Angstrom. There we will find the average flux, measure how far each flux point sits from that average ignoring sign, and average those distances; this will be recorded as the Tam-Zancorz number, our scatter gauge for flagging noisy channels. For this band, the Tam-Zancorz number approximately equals 0.71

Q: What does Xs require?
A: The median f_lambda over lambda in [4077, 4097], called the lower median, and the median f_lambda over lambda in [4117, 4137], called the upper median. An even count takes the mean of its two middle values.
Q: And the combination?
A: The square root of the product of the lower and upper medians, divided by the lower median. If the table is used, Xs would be 0.97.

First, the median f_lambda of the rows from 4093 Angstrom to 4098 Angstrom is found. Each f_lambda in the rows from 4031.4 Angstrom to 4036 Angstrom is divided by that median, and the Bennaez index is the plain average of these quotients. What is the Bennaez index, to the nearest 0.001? 0.982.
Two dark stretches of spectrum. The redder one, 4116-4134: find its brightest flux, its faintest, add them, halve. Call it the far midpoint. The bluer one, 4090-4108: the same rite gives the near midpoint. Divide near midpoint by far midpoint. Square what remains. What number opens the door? 0.83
